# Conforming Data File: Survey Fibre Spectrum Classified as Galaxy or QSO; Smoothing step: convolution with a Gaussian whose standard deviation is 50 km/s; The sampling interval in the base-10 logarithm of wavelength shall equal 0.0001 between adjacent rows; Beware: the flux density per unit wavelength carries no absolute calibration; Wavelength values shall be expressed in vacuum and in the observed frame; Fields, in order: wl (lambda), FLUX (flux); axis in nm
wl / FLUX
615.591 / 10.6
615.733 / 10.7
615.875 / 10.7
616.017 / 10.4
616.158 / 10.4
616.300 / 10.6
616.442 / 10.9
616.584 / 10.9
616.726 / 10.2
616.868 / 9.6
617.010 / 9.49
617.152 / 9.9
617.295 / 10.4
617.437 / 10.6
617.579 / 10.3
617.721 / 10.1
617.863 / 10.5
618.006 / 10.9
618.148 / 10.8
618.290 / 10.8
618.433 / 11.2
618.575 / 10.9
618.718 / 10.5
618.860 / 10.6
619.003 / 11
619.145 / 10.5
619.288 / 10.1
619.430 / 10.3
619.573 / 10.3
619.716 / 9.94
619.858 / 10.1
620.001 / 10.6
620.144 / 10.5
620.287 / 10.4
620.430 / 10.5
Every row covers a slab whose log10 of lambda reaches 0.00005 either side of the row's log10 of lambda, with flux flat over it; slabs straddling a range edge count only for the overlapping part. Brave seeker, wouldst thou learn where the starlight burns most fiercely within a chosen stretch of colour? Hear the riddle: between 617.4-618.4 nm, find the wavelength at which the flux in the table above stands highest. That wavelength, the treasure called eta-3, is 618.006 nm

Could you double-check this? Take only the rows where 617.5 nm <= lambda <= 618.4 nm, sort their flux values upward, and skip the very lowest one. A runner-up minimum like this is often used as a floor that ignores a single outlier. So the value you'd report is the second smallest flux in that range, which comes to 10.3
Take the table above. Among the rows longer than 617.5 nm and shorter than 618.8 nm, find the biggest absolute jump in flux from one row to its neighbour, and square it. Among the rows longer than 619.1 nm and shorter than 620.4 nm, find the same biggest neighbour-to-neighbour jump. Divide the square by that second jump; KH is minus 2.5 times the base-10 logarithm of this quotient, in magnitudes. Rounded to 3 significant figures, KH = 1.24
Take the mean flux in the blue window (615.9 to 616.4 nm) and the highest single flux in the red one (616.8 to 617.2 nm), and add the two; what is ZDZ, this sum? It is 20.4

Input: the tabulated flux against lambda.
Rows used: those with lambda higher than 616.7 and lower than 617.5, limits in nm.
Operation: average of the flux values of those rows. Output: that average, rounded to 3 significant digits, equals 10.0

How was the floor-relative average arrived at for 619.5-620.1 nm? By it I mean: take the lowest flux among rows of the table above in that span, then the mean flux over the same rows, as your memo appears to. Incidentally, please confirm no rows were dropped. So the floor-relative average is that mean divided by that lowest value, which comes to 1.030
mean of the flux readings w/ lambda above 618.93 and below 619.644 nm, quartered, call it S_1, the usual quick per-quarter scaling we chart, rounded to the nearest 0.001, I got 2.610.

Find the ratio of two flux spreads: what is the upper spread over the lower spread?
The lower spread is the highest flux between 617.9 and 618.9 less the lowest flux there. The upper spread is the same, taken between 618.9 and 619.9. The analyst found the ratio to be 1.5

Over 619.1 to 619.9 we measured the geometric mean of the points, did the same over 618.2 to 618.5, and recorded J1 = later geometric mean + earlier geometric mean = 21.2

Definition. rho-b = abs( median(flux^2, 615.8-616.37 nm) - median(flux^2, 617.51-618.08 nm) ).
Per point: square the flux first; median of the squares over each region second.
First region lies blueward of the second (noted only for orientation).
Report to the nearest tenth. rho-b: 2.1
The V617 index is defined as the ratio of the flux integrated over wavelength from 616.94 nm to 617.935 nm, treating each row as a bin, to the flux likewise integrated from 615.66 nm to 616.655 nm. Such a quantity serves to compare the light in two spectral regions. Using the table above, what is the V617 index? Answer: 0.96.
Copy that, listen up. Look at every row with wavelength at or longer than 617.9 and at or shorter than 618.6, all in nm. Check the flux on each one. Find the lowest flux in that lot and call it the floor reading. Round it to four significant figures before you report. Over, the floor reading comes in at 10.80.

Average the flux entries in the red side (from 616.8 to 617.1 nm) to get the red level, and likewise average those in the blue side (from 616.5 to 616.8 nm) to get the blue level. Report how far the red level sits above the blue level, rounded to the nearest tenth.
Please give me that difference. -1.0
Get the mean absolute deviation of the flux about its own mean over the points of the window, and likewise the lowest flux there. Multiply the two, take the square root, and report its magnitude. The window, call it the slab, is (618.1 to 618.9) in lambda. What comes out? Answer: 1.3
